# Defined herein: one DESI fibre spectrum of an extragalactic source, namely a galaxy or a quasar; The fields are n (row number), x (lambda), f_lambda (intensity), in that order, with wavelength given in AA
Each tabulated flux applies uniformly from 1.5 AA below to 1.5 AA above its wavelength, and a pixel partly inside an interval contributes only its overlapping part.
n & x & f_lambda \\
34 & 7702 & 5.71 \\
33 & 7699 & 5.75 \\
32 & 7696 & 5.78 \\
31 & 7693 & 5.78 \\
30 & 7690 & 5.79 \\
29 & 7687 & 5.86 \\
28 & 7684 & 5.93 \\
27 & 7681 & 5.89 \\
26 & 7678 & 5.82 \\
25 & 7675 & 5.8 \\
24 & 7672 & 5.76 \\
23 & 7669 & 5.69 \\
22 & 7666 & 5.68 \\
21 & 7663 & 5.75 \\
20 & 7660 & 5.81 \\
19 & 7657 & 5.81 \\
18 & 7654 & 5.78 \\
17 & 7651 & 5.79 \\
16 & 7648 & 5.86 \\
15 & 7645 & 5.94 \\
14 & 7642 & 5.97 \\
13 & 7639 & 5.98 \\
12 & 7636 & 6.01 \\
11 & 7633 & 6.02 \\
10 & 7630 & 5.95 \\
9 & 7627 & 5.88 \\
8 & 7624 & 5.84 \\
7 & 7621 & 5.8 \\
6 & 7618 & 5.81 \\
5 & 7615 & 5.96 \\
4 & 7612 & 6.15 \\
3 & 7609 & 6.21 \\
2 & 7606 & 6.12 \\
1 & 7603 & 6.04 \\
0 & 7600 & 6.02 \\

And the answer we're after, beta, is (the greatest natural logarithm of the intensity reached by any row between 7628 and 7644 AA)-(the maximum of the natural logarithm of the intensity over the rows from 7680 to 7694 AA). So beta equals 0.02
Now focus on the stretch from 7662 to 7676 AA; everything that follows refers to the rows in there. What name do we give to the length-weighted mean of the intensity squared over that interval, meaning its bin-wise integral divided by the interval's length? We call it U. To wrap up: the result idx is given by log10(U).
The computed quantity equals 1.52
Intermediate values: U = 32.9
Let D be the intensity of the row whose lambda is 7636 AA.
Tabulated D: 6.01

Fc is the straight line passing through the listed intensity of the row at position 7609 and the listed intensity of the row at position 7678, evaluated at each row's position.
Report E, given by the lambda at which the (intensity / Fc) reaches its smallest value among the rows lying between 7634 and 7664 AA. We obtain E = 7651 AA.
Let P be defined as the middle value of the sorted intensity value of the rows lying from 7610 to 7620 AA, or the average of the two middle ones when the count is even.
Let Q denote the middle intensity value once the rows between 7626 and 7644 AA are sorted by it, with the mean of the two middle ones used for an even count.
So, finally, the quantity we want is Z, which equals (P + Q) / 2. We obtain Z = 5.97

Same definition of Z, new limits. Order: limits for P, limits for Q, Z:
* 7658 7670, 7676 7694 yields 5.78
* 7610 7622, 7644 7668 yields 5.84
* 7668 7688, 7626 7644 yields 5.90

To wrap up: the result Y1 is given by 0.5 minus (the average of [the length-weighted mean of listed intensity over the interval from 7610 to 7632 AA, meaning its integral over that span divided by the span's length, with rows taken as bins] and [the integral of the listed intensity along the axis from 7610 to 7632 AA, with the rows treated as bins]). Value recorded -67.6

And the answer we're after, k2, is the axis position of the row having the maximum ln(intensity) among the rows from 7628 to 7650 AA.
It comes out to 7633 AA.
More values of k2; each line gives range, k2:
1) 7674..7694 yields 7684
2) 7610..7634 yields 7612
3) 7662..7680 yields 7678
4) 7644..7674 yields 7645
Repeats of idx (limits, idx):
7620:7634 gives 1.54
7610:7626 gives 1.54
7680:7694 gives 1.53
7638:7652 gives 1.54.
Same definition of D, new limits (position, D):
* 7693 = 5.78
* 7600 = 6.02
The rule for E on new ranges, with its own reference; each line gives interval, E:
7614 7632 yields 7618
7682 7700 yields 7690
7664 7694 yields 7666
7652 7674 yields 7666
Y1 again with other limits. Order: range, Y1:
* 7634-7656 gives -67.4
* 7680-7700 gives -60.7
